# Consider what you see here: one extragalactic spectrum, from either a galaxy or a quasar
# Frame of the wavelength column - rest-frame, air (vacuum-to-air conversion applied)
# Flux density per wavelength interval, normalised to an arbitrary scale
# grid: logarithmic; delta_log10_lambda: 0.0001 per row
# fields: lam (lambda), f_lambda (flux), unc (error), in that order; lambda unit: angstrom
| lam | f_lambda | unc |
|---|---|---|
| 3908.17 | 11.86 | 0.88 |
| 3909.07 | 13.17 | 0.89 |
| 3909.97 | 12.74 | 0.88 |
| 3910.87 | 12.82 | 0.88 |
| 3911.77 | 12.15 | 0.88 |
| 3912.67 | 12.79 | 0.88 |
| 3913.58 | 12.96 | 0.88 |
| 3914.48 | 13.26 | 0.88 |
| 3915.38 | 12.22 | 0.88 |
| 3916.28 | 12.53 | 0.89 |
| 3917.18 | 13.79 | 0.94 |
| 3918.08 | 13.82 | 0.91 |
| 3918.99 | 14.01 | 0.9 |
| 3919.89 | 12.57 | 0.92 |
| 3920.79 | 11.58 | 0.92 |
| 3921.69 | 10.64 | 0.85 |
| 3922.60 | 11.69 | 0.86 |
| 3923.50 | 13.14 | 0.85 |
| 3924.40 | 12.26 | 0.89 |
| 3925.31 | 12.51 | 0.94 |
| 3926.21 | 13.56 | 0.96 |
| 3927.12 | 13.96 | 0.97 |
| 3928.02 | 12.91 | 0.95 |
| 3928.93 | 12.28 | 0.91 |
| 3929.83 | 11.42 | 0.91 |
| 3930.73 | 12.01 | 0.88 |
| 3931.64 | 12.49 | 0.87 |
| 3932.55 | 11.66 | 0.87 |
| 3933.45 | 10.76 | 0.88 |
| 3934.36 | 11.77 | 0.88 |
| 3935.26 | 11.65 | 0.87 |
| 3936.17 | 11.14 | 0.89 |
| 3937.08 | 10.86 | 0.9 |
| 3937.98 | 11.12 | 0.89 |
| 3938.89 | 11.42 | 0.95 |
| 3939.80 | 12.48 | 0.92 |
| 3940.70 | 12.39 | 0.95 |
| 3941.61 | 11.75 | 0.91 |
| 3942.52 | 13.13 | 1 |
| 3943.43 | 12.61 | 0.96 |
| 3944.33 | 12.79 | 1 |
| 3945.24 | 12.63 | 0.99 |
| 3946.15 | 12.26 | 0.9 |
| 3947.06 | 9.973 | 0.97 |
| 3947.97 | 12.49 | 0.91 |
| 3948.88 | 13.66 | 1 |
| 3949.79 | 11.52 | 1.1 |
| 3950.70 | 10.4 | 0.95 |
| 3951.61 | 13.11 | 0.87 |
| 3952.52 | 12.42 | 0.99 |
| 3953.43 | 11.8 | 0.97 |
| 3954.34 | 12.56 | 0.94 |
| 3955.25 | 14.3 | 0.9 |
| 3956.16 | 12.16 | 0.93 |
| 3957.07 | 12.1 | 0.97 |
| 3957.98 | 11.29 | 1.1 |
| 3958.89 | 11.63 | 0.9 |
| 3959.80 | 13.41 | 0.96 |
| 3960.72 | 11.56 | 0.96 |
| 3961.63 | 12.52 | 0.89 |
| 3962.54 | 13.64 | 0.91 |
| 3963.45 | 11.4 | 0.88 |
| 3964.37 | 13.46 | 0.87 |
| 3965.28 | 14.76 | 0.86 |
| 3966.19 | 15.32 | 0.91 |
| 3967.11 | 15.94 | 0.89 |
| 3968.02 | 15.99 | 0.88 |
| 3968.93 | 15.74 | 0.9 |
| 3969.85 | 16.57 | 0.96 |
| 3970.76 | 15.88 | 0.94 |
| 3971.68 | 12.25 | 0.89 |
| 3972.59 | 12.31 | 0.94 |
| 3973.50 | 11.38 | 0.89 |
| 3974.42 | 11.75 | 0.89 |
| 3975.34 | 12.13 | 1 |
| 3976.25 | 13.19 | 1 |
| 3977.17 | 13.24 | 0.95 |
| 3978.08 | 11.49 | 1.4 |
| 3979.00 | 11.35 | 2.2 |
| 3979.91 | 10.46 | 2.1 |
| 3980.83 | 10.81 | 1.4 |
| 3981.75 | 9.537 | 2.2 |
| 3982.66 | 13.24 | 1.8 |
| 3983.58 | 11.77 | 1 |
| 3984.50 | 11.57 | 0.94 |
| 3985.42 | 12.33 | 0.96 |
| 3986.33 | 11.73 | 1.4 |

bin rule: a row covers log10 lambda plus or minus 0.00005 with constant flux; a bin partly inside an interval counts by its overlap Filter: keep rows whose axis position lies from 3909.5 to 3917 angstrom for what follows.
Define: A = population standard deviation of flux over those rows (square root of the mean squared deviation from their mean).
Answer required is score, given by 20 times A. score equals 7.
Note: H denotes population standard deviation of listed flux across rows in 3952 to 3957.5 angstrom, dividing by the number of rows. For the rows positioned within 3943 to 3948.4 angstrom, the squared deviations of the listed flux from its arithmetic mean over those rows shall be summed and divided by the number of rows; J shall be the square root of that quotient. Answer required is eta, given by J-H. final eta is 0.2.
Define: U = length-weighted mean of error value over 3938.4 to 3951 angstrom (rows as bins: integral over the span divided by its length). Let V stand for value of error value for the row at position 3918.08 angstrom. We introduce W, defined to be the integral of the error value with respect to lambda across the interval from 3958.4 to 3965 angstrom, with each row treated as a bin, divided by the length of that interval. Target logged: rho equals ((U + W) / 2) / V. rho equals 1.03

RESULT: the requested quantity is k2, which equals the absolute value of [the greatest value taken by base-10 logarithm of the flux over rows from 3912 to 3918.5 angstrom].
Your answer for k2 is 1.14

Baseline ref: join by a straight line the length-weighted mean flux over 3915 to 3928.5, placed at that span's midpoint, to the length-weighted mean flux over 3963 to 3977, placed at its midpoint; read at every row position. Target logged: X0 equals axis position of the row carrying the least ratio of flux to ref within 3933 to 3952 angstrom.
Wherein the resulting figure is 3947.06 angstrom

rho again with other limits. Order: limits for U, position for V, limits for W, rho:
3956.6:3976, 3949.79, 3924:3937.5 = 0.83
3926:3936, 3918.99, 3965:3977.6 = 1.01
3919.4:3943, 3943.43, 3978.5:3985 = 1.33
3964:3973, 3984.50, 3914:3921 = 0.96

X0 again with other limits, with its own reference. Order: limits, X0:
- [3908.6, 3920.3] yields 3915.38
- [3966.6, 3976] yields 3973.50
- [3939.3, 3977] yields 3947.06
